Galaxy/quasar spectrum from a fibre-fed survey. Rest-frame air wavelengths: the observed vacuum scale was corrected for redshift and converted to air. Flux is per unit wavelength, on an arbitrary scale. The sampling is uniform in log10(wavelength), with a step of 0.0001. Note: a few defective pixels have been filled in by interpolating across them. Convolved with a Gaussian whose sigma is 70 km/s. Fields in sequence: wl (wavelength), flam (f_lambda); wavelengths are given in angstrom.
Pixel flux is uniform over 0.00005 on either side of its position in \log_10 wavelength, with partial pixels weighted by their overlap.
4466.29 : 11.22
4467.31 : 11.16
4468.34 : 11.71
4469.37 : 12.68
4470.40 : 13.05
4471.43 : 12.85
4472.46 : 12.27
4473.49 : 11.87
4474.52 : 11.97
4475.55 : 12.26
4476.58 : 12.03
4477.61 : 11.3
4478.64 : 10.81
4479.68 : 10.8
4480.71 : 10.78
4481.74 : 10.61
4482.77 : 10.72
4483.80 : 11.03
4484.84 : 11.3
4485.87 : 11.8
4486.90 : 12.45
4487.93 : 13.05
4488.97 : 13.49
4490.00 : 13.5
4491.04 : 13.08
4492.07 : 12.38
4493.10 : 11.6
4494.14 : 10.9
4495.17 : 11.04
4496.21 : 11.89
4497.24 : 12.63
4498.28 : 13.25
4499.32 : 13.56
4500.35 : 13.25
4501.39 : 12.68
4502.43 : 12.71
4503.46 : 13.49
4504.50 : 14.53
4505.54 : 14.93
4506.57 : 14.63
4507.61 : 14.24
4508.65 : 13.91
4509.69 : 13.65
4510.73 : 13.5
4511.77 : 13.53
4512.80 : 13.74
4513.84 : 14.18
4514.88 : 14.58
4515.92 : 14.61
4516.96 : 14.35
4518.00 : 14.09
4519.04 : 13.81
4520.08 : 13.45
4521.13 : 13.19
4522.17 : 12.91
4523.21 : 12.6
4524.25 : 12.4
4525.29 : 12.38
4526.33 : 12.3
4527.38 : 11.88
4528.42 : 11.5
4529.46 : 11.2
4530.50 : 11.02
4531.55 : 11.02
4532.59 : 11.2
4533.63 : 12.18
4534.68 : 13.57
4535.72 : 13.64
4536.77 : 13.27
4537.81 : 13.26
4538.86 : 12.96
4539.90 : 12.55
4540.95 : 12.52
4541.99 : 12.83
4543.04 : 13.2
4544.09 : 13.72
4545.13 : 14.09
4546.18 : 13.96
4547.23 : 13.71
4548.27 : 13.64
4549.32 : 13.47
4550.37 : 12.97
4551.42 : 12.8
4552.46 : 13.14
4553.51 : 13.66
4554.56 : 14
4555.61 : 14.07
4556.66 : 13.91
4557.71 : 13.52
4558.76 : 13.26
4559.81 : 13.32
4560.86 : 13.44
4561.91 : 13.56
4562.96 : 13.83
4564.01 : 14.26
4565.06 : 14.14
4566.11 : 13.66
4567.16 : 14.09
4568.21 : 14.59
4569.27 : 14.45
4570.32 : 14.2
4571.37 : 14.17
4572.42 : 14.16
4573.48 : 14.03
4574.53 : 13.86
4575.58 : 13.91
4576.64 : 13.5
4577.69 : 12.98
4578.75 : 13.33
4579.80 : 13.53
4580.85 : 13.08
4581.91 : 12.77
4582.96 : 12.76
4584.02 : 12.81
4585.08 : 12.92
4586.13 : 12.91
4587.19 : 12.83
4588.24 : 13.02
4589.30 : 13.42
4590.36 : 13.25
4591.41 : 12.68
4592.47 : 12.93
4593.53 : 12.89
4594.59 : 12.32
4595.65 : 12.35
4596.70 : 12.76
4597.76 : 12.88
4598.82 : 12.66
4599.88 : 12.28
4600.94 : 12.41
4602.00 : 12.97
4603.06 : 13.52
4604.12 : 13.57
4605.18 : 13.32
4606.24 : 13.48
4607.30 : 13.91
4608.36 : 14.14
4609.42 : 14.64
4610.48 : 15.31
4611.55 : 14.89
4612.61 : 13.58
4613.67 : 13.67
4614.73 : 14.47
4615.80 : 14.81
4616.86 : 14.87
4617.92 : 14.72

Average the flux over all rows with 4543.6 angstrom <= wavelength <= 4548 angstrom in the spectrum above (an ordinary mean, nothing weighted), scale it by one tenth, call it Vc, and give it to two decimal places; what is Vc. 1.39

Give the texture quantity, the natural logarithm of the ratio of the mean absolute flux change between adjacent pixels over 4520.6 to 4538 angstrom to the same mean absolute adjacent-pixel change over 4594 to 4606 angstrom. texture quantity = 0.18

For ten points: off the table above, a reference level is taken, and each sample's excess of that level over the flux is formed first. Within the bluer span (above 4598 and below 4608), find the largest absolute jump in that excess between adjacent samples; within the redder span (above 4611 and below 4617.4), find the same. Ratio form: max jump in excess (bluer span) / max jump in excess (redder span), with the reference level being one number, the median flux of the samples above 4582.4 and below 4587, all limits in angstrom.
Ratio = 0.43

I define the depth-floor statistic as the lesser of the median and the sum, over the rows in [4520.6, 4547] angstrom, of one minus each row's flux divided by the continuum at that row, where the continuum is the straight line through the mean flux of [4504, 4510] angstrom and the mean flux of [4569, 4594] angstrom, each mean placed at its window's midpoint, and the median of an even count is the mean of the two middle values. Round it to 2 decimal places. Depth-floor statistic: 0.10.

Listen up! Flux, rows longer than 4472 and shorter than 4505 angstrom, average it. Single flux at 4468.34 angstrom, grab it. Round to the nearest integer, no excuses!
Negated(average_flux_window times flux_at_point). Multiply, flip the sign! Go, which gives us -142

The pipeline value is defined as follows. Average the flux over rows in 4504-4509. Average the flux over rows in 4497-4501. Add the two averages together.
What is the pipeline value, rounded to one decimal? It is 27.6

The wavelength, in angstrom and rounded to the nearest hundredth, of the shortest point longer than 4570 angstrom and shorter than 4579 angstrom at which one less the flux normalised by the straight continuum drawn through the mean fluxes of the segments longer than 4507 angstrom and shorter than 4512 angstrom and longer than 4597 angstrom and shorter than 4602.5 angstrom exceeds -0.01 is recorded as 4577.69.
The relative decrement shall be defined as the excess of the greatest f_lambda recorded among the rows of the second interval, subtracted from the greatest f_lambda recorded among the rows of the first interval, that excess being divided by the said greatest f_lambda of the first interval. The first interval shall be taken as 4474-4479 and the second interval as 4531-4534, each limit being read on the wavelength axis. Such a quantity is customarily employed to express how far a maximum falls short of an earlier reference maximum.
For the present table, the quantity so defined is 0.01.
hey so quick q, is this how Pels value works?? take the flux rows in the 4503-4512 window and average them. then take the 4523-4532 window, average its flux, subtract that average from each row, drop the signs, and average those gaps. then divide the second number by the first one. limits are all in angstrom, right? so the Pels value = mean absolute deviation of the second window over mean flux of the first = 0.040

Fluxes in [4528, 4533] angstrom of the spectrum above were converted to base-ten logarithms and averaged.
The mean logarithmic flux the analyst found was 1.049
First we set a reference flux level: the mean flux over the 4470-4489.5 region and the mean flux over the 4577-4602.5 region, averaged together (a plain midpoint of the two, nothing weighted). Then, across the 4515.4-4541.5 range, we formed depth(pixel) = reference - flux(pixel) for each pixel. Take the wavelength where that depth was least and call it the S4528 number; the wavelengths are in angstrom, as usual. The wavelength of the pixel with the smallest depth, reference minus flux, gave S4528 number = 4515.92 angstrom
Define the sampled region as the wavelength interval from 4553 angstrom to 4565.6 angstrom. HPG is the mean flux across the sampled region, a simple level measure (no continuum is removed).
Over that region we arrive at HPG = 13.7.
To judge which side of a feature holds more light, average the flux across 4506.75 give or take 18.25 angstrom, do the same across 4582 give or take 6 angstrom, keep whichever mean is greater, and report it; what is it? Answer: 13.3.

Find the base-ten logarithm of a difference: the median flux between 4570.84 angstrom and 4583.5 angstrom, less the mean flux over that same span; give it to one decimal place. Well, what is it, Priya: -2.1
